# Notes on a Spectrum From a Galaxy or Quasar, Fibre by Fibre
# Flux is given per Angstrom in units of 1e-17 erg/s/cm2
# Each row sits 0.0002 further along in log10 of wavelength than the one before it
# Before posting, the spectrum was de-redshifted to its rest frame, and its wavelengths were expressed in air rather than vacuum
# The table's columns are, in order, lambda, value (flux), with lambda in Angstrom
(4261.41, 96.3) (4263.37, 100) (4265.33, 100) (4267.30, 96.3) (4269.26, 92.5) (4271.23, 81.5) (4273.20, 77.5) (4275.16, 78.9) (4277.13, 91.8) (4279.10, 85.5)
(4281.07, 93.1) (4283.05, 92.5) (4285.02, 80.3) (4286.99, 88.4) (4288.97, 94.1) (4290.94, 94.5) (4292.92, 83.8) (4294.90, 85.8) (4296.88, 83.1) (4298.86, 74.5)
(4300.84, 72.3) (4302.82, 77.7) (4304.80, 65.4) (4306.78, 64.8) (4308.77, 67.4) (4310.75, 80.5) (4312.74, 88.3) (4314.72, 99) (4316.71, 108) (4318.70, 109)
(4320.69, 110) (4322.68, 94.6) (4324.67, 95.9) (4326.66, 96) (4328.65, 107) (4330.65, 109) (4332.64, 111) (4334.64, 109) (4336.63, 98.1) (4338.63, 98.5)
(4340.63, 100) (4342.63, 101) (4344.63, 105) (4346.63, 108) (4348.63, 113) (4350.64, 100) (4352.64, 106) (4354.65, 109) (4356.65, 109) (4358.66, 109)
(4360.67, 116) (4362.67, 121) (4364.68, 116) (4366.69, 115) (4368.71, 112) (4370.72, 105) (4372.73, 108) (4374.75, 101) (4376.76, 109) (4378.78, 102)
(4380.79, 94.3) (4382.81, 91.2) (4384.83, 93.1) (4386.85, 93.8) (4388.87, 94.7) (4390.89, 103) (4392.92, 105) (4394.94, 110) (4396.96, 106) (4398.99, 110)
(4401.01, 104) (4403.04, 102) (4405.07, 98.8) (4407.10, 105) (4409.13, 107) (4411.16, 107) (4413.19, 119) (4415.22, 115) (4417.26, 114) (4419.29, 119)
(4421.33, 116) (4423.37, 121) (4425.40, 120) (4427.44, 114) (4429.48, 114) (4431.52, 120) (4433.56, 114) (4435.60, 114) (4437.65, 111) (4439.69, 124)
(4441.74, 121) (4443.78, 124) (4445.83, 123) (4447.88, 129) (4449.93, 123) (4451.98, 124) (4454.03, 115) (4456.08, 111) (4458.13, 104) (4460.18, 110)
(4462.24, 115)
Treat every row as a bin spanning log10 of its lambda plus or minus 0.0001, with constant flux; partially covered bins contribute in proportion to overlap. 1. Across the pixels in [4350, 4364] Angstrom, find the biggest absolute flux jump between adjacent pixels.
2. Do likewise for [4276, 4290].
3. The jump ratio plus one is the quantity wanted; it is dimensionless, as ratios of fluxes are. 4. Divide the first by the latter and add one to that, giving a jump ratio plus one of 1.57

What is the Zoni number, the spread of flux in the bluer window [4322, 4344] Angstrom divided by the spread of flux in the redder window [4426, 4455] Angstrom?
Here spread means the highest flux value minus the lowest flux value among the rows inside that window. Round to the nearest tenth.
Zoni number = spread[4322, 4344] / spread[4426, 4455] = 0.9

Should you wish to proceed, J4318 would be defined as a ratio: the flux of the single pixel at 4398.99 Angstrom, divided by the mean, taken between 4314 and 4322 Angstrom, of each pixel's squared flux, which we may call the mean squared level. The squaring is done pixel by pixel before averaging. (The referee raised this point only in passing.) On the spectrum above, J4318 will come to 0.0097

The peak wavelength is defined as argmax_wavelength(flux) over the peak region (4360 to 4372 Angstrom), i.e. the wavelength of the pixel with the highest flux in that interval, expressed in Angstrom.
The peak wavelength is 4362.67 Angstrom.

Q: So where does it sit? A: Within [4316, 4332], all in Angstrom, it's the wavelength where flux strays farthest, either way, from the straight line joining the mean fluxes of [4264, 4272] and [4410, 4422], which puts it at 4320.69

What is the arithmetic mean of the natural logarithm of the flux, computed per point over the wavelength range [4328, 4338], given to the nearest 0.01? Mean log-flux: 4.67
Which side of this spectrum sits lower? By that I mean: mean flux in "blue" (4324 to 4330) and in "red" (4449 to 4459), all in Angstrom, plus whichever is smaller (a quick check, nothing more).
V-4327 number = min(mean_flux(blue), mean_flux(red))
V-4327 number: 100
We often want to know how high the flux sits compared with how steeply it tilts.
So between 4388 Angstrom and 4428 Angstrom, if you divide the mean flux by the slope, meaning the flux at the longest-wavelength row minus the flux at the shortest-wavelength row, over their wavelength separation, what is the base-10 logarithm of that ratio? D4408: 2.3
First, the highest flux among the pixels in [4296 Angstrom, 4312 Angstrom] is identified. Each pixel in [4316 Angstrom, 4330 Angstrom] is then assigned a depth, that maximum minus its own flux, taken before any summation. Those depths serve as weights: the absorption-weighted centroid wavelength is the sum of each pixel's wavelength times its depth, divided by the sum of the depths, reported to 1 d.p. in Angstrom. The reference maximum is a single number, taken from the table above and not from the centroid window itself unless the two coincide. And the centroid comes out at 4322.1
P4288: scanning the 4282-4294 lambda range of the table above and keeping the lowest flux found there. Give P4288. 80.3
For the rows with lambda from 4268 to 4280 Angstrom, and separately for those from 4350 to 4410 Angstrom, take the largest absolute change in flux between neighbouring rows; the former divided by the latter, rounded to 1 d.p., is 1.6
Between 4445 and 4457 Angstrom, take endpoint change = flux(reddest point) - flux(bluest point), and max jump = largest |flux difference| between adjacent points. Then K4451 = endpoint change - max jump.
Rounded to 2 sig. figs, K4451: -21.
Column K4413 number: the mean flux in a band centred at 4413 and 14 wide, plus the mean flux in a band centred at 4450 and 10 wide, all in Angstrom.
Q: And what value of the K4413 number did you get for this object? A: 235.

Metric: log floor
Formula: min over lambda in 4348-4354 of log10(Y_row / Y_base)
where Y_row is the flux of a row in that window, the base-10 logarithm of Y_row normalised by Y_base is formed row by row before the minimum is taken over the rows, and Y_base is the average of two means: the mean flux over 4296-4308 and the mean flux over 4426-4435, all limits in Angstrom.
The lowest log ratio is 0.026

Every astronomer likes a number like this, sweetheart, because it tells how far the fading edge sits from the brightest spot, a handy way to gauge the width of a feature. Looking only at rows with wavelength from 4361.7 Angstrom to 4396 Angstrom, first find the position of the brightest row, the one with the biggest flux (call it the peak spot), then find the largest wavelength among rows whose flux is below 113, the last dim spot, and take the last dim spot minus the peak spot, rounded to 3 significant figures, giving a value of 32.3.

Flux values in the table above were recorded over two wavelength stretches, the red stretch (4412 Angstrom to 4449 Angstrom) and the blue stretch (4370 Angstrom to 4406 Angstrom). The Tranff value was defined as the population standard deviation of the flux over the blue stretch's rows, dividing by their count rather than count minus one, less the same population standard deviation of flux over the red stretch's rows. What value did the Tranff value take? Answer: 1.3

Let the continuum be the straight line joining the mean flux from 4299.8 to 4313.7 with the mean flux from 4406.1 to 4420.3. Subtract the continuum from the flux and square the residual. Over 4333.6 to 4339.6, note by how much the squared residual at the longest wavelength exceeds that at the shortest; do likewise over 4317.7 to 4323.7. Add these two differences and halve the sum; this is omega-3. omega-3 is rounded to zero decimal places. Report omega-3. -593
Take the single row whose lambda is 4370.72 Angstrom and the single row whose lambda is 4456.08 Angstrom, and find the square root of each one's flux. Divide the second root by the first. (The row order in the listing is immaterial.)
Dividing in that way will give 1.03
